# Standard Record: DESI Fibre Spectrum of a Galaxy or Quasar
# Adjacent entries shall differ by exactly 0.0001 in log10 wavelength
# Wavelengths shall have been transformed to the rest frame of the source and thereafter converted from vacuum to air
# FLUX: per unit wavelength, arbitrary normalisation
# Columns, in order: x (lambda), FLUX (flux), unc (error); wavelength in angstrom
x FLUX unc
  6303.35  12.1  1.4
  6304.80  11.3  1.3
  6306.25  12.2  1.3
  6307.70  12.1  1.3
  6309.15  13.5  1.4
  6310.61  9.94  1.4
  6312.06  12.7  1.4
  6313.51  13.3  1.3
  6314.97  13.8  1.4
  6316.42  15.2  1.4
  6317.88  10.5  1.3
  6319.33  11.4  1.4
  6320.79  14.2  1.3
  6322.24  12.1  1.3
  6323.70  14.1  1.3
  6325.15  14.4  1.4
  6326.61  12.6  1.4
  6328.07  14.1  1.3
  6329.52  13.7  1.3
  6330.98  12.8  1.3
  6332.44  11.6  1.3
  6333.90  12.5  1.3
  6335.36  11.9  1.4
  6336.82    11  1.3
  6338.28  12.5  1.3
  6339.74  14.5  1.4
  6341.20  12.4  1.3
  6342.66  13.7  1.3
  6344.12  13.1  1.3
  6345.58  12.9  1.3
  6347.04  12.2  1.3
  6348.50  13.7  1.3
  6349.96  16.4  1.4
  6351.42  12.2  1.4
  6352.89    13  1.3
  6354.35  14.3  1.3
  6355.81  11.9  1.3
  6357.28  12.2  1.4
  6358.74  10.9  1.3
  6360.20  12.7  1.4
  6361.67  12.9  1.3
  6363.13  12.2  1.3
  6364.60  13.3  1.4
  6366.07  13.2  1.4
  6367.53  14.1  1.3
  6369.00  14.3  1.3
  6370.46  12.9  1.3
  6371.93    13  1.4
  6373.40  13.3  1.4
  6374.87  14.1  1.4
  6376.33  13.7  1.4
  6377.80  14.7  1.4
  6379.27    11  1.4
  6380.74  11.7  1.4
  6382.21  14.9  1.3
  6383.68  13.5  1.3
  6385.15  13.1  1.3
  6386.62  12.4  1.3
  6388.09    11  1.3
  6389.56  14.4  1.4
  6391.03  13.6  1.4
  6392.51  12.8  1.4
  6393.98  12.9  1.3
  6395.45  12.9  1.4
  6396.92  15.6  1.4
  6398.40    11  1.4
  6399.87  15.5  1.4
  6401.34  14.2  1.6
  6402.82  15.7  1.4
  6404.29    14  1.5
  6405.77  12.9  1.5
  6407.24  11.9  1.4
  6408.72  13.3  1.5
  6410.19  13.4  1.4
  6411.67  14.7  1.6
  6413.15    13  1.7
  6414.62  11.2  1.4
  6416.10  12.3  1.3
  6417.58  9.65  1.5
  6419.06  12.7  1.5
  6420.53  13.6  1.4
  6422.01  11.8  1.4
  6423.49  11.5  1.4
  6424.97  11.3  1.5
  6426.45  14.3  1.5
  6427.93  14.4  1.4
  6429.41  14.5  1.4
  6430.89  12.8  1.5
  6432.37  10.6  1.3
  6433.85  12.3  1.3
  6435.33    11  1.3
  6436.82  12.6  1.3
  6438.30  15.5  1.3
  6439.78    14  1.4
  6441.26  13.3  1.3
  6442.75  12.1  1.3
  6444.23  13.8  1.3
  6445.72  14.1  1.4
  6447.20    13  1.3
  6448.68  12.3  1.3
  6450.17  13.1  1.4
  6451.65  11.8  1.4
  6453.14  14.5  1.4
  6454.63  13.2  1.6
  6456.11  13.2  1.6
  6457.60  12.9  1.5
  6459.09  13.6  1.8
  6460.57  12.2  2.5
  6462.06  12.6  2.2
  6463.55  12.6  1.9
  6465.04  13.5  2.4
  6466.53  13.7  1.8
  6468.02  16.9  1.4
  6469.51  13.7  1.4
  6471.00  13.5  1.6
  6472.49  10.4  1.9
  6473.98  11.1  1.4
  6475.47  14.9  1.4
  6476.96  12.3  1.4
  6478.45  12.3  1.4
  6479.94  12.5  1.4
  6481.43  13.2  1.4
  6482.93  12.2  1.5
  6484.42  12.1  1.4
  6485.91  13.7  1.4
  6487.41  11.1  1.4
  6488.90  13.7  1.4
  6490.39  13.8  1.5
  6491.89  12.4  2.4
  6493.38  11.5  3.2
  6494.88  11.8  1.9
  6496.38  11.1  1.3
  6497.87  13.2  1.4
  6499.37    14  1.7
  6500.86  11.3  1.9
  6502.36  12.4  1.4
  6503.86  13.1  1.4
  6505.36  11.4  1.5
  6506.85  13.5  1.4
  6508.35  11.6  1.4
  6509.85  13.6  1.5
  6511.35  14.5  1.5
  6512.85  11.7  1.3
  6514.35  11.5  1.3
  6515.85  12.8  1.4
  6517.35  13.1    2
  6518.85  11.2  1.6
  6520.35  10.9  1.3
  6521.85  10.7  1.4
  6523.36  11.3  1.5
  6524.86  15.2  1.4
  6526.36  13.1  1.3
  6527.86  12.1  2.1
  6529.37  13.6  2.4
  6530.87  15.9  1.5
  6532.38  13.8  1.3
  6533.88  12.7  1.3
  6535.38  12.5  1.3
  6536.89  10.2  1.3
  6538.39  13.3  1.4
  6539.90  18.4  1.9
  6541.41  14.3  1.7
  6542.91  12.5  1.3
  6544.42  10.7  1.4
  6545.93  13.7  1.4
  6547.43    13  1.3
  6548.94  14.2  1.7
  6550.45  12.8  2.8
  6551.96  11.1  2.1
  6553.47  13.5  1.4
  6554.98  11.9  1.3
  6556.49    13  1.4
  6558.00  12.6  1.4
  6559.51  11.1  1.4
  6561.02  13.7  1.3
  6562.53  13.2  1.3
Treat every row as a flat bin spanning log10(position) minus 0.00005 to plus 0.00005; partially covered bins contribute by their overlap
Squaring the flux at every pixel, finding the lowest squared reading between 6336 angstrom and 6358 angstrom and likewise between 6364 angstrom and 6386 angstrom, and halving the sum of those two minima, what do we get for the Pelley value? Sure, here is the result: 121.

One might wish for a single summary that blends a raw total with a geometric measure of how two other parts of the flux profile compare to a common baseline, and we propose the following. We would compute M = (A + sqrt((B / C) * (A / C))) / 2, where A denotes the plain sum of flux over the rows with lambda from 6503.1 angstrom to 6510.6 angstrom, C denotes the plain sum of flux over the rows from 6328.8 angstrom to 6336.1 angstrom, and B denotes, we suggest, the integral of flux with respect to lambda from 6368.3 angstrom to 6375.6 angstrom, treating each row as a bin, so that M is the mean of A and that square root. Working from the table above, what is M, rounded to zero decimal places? 32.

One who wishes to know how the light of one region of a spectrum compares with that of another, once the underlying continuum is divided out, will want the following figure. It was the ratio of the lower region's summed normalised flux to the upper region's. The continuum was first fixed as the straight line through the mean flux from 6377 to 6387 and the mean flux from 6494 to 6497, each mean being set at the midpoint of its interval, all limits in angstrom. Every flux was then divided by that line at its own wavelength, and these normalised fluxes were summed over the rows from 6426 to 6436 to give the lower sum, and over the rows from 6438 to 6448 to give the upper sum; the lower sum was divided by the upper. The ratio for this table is 0.93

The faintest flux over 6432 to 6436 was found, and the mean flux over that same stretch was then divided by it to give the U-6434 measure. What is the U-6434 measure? 1.07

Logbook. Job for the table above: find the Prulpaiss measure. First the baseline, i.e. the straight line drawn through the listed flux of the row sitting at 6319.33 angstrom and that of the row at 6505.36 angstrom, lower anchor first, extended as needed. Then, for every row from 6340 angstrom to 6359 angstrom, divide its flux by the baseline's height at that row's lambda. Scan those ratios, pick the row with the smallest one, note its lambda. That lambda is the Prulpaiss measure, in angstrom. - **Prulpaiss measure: 6358.74 angstrom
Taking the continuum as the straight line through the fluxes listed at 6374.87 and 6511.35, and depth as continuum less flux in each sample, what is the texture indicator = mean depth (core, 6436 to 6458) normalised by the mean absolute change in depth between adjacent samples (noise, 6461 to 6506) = 0.8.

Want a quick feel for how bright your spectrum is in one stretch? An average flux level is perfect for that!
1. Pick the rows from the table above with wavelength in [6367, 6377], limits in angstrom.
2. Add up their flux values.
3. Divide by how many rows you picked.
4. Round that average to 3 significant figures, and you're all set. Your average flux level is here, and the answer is 13.6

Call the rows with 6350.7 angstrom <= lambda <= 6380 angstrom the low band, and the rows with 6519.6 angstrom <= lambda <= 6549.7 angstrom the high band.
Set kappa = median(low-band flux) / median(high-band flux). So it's 1.00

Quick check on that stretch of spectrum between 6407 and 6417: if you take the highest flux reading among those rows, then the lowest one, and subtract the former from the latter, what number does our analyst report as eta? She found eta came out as -3.5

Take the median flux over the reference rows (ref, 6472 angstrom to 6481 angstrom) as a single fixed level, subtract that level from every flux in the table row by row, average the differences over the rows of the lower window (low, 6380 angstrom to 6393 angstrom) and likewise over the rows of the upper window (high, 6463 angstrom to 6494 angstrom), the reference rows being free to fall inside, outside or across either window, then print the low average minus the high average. 0.13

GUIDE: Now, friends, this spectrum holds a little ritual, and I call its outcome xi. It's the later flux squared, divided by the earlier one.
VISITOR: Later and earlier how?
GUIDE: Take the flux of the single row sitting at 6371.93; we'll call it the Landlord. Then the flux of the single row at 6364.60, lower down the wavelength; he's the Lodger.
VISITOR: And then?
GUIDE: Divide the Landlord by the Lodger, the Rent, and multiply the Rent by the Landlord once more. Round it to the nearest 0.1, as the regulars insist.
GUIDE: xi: 12.7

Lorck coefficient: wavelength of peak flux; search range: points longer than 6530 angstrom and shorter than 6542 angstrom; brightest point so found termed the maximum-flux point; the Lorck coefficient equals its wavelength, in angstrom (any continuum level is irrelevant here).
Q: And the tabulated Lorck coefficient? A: 6539.90 angstrom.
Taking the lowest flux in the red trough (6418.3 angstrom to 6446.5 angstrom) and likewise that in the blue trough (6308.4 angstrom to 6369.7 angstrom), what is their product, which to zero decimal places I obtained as 105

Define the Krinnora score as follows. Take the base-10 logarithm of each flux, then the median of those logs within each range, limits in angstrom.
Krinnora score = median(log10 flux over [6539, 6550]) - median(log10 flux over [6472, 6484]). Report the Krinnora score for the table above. 0.047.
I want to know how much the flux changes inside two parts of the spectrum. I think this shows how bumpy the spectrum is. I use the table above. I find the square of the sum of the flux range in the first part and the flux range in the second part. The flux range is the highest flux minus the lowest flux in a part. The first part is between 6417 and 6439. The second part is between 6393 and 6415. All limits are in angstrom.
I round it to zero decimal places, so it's 111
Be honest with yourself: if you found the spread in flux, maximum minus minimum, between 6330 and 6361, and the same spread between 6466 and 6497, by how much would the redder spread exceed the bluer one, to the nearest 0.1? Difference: 1.0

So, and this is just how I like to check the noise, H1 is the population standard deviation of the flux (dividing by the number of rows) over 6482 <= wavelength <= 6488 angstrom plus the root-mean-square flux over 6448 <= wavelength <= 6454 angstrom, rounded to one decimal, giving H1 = 13.9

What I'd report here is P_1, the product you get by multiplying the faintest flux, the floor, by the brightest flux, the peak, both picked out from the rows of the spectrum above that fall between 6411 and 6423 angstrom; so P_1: 142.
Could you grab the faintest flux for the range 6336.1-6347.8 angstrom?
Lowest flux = 11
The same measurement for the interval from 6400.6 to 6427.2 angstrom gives 9.65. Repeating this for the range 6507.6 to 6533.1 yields 10.7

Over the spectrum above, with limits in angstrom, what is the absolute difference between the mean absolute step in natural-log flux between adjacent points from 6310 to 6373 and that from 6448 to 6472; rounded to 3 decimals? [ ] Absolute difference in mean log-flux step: 0.022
